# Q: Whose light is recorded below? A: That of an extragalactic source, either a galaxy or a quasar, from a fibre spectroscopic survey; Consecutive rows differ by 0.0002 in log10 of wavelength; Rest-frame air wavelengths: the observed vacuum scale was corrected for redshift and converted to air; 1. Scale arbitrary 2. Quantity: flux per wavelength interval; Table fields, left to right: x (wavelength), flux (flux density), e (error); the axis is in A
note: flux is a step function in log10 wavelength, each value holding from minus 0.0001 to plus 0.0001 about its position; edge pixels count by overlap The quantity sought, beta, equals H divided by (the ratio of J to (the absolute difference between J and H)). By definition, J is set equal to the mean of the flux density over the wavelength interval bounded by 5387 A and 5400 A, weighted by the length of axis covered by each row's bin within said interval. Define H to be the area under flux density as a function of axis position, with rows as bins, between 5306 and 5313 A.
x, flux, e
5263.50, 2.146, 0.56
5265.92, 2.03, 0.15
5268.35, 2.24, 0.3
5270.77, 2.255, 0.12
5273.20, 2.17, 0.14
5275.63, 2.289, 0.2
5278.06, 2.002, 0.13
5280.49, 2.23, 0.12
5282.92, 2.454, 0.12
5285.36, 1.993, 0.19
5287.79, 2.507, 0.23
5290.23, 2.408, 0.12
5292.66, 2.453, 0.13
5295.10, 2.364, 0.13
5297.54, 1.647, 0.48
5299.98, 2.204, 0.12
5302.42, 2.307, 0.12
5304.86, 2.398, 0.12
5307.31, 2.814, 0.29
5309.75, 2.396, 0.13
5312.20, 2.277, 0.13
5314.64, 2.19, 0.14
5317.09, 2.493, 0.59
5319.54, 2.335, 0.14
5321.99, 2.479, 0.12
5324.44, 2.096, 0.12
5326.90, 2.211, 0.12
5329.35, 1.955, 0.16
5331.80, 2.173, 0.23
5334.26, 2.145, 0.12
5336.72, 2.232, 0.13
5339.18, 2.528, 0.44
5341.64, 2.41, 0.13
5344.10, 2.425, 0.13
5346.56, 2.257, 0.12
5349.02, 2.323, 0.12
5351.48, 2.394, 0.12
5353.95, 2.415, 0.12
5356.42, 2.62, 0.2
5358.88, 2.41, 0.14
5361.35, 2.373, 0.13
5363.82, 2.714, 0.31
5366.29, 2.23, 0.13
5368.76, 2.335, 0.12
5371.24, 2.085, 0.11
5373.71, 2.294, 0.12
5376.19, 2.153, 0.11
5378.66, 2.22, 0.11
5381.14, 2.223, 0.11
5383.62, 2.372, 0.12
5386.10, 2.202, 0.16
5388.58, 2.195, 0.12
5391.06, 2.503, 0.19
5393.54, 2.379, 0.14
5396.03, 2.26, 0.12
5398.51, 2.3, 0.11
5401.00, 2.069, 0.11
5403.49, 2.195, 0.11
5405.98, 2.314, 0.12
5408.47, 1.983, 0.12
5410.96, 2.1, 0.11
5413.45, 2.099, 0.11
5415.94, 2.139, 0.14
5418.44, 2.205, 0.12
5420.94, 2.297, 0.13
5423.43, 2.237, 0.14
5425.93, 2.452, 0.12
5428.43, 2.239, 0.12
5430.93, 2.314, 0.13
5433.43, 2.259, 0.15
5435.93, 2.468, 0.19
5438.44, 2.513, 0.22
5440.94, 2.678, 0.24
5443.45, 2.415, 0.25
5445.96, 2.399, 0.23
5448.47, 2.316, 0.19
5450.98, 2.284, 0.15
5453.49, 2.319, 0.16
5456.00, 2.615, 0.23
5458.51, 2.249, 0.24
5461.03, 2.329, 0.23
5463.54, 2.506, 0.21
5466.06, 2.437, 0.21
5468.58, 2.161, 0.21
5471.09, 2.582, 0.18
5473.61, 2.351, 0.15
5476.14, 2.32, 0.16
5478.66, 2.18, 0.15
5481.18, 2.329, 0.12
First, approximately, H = 18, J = 2.32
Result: 115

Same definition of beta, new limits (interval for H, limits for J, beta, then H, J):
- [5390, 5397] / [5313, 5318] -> 103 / 17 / 2.33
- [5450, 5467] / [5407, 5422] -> 733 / 41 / 2.14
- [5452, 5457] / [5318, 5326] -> 53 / 12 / 2.31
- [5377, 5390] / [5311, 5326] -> 339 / 29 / 2.31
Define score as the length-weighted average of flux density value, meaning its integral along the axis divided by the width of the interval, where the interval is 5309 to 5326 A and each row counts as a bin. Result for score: 2.32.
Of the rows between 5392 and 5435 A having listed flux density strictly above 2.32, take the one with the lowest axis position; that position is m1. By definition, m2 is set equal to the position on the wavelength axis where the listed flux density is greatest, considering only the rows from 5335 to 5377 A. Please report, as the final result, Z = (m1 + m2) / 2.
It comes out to 5378.7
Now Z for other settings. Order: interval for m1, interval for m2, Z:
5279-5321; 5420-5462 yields 5361.9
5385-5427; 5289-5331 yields 5349.2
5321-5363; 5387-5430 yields 5356.5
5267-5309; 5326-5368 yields 5323.4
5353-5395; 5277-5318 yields 5330.6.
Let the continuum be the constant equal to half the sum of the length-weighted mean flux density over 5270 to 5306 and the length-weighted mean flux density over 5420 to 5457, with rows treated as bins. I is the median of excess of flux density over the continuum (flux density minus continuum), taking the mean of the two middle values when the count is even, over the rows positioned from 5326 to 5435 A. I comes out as -0.06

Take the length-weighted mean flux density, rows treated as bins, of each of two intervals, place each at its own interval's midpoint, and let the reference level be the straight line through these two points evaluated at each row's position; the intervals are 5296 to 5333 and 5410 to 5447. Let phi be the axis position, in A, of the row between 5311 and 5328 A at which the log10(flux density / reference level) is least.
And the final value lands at 5324.44 A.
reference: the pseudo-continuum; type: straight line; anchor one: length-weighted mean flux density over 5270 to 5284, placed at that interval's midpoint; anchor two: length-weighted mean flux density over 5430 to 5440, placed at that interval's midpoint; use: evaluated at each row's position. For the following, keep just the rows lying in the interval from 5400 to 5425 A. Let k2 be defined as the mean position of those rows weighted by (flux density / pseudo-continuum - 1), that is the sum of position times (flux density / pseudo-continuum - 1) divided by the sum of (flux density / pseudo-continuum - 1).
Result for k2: 5411.2 A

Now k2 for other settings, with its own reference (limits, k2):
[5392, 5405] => 5400.9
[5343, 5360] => 5354.1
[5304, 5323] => 5311.6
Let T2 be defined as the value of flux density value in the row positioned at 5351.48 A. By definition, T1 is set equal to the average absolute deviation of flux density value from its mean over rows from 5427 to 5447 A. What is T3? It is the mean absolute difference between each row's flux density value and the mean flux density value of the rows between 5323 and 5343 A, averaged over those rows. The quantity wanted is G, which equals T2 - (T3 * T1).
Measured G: 2.38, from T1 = 0.108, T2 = 2.394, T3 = 0.128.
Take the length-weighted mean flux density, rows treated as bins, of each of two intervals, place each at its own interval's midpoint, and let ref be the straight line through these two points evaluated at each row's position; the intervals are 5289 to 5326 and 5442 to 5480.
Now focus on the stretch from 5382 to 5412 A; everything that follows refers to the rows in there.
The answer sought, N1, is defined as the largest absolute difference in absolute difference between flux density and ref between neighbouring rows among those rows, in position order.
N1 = 0.33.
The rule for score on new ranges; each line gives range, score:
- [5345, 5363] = 2.41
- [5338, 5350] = 2.39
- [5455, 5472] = 2.41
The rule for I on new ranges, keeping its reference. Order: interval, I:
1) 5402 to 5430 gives -0.11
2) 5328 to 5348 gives -0.07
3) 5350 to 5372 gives 0.08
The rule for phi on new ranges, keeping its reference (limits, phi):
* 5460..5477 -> 5468.58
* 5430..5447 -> 5433.43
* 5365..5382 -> 5371.24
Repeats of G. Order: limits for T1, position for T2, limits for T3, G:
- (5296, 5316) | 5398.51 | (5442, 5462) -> 2.28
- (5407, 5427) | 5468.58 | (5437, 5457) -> 2.15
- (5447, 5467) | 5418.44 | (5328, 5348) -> 2.19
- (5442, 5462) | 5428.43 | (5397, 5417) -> 2.23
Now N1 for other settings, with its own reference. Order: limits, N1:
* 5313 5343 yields 0.26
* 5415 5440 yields 0.09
